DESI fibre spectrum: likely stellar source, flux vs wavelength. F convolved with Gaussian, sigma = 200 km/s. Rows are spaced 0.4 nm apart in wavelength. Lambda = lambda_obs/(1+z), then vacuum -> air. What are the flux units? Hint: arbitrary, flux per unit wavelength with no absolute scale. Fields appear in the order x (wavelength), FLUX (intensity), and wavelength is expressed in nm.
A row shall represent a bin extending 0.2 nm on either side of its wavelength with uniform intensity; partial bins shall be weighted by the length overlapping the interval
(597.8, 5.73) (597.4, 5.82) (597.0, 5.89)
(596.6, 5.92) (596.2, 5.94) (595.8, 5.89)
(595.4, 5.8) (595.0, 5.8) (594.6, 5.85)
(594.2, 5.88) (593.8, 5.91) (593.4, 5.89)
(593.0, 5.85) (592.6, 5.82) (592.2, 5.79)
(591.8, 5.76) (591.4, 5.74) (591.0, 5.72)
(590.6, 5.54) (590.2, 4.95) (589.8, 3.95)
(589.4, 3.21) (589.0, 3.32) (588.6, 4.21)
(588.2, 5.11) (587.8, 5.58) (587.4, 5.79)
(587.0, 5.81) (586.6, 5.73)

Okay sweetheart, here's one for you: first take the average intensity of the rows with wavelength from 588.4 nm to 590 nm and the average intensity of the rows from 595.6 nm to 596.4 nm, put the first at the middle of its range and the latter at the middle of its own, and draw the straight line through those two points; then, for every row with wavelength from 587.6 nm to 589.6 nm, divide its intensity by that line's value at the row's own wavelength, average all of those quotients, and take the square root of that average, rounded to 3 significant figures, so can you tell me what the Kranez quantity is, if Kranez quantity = 1.12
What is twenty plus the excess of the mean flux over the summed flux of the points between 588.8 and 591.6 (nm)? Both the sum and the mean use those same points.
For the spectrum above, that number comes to -7.8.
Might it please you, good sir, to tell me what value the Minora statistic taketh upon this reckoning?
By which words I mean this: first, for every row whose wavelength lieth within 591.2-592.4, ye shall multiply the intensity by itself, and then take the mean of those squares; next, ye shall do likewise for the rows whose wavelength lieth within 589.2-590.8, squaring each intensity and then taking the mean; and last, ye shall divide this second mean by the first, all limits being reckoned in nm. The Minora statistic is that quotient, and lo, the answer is 0.61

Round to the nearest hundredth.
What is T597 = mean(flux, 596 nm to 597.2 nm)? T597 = 5.92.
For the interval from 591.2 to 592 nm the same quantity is 5.75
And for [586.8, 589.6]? 4.72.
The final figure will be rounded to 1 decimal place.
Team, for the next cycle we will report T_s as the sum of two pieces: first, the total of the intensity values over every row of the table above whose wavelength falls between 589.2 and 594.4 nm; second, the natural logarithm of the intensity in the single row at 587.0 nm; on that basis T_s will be 71.8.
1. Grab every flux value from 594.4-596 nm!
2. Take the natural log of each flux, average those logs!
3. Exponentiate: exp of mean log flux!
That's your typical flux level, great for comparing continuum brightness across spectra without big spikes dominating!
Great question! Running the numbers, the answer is 5.83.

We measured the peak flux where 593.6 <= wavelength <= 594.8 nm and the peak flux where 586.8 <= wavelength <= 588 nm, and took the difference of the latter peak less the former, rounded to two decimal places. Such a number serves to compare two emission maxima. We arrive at -0.10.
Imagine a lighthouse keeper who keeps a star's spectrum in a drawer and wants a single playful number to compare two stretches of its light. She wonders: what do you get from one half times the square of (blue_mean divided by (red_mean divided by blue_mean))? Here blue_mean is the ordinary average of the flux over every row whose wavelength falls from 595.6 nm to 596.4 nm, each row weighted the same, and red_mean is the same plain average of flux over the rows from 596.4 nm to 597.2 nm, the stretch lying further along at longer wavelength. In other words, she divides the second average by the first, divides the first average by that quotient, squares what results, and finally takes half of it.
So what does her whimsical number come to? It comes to 17.6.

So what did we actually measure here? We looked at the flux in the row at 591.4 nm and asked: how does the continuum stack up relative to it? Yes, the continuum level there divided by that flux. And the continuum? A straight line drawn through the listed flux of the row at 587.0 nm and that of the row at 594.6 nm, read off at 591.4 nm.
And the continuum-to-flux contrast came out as 1.02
